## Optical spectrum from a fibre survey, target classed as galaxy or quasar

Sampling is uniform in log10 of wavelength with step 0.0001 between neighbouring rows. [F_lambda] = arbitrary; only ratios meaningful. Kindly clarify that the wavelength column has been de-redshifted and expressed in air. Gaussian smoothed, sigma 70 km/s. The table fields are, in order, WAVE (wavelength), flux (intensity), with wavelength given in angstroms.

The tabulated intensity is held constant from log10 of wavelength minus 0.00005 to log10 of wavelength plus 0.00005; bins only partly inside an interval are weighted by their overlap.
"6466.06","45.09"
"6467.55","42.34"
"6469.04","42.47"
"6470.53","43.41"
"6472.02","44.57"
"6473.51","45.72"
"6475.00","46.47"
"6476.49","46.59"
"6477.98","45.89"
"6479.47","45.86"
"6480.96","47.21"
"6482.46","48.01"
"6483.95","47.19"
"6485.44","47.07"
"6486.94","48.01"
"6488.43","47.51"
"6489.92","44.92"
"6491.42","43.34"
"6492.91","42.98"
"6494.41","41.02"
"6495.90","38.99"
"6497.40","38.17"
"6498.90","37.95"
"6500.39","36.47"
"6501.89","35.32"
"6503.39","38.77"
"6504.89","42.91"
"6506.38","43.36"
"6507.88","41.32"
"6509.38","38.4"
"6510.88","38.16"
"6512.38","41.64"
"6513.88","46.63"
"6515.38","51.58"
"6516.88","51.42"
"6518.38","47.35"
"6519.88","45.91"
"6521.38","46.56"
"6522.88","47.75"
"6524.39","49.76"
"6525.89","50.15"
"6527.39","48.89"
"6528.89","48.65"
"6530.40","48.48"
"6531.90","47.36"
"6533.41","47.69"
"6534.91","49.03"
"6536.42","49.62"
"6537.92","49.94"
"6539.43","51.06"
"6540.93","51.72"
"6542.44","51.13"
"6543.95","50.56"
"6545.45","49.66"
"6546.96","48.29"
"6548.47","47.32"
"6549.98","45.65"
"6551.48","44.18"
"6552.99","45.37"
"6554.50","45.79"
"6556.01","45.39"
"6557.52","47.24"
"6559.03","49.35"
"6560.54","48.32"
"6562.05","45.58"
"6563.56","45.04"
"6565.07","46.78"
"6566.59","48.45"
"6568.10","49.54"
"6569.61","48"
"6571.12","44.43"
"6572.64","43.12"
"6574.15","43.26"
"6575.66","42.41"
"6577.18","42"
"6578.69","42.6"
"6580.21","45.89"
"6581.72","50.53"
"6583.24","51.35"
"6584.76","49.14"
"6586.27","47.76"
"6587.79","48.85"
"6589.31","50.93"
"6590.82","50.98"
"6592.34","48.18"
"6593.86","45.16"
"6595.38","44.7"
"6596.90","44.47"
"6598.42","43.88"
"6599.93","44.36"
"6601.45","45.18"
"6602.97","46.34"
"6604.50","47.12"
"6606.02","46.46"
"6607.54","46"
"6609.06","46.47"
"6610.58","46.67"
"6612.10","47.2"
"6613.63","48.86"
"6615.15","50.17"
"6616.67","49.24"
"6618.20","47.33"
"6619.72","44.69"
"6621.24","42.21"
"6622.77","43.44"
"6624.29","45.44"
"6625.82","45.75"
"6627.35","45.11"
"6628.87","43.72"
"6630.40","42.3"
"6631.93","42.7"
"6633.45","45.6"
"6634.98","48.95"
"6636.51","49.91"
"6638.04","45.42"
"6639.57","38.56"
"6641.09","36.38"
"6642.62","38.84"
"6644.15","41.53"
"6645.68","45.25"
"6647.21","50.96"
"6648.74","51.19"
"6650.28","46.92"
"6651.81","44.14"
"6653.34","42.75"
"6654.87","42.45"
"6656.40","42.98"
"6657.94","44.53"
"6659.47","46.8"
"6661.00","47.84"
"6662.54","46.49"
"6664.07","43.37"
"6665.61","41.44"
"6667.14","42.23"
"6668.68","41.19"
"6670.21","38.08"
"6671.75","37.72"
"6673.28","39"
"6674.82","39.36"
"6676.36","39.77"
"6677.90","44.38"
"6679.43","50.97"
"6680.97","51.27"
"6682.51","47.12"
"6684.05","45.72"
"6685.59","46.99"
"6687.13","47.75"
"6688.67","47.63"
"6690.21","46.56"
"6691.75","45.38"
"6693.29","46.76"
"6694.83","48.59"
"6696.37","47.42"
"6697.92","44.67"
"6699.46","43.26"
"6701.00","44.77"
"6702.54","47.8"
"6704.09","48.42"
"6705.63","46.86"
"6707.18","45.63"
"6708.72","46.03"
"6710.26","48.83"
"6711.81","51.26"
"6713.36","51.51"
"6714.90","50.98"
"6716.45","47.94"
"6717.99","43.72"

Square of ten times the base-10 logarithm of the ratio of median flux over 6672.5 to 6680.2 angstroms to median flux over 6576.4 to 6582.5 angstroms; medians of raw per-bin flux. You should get 0.21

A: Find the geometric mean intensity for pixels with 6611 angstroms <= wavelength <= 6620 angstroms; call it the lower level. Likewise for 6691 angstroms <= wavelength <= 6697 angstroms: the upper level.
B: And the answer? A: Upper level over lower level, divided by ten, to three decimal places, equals 0.098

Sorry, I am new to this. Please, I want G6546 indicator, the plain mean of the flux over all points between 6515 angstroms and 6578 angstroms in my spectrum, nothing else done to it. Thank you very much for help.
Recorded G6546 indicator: 47.6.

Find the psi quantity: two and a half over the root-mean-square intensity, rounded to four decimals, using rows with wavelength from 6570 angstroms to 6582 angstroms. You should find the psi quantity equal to 0.0564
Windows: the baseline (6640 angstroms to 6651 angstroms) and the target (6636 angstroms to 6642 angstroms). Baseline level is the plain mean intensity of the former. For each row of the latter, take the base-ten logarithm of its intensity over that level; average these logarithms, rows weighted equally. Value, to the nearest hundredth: -0.02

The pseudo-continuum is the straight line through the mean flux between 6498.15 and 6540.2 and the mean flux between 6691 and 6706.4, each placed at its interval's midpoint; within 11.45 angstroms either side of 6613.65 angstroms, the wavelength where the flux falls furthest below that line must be 6621.24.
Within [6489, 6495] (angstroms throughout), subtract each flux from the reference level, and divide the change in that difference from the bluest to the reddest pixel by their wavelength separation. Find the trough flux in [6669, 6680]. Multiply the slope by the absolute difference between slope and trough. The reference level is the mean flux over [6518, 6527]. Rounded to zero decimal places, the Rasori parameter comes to 32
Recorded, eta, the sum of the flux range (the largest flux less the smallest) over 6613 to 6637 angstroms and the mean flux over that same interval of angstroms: 53.9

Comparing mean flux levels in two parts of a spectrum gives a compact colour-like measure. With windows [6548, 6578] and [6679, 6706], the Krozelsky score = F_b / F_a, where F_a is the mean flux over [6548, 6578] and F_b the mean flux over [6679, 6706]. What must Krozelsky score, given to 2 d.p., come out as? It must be 1.03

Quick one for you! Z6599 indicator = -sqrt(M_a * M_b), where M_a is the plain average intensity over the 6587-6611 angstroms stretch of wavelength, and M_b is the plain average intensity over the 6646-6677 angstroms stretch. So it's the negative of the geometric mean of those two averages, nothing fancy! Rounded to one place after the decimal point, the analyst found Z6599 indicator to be -45.0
